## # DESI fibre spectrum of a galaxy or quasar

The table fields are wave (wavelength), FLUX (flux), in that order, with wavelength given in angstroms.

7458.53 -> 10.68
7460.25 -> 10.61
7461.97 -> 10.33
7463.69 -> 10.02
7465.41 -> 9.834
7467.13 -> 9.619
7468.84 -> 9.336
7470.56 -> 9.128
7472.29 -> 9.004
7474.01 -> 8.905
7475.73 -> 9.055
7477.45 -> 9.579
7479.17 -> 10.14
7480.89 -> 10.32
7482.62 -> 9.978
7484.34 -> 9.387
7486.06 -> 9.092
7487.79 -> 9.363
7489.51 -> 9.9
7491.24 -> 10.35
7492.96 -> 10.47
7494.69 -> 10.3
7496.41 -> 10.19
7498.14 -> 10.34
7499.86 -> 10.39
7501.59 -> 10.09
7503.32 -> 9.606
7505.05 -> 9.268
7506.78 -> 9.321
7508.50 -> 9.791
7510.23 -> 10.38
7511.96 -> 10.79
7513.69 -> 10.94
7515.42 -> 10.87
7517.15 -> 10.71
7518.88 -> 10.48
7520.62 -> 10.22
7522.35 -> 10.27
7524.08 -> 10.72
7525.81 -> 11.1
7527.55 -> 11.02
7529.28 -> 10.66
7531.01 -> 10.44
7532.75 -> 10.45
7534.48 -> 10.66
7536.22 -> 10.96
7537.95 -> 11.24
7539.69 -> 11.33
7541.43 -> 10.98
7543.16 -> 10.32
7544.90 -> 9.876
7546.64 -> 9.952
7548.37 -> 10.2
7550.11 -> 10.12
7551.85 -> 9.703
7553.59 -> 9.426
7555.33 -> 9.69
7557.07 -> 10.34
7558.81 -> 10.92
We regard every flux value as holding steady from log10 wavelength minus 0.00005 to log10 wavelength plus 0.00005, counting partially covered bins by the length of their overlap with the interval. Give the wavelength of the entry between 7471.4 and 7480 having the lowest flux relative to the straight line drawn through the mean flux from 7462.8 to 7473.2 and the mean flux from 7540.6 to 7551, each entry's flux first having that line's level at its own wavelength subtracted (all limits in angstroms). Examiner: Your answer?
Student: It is 7474.01 angstroms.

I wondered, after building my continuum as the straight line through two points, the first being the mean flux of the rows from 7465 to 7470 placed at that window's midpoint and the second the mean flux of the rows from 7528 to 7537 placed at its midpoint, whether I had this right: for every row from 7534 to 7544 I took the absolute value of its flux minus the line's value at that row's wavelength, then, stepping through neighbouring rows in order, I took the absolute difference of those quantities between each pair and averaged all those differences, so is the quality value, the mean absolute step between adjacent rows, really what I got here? 0.25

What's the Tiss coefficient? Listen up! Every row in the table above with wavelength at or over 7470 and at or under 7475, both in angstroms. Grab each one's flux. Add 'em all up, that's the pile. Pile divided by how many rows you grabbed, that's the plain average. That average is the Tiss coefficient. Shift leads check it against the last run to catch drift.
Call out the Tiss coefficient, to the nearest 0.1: 9.0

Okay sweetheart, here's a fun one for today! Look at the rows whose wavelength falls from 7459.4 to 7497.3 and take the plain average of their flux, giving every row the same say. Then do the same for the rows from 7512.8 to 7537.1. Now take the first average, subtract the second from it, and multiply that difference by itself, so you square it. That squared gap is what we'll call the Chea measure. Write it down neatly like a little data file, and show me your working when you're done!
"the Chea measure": 0.83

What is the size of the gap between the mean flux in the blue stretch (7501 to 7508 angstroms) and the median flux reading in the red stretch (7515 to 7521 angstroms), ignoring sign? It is 1.0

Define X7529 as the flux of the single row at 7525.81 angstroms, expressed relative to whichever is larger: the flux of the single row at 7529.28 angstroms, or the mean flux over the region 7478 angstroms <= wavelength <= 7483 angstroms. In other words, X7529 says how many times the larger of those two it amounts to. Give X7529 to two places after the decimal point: 1.04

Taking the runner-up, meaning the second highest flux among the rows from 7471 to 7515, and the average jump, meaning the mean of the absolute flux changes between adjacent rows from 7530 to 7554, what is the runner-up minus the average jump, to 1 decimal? 10.5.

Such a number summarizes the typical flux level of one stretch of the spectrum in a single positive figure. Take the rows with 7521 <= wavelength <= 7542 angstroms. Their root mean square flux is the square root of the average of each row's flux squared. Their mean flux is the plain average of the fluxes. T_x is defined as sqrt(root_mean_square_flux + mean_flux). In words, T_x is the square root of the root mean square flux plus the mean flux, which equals 4.65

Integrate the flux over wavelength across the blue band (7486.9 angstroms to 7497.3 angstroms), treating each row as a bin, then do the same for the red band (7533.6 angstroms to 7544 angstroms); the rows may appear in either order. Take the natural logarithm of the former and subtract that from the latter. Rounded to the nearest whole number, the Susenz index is 109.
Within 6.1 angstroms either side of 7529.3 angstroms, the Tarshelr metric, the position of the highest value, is 7525.81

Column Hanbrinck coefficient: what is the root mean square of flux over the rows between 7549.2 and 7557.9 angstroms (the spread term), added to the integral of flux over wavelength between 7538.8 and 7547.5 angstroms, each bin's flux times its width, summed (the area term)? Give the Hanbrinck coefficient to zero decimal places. 101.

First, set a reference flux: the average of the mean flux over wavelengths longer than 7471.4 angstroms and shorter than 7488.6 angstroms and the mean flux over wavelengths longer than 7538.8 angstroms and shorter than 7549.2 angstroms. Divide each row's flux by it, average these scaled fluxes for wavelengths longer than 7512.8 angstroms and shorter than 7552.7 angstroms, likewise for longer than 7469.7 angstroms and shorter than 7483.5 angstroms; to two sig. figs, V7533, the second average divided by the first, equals 0.90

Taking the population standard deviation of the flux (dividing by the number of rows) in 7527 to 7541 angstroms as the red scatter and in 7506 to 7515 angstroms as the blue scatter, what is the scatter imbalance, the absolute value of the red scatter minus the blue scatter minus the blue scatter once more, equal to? 0.9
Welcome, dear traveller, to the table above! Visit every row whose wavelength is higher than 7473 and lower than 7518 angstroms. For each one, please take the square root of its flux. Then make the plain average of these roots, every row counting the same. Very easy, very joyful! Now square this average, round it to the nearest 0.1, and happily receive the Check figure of 10.0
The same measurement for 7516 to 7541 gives 10.7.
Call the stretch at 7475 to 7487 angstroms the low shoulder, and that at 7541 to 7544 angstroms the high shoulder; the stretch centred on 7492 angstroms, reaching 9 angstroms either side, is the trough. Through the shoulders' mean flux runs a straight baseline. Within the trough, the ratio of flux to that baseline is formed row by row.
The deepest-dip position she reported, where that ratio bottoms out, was 7486.06 angstroms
